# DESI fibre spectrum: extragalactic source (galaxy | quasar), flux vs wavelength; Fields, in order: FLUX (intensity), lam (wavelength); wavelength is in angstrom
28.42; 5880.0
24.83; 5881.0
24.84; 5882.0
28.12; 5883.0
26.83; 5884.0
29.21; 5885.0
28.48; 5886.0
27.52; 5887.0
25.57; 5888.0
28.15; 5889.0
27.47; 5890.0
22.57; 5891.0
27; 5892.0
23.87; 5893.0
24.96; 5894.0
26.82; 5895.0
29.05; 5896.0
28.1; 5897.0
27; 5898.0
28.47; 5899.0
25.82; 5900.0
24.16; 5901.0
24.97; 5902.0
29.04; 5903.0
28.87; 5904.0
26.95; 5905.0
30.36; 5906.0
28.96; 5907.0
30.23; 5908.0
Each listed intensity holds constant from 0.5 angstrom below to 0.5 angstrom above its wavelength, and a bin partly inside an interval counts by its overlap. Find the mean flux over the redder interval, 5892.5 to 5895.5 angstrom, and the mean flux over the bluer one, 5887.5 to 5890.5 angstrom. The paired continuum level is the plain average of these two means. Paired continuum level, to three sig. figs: 26.1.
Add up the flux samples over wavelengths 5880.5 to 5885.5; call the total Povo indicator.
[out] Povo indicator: 134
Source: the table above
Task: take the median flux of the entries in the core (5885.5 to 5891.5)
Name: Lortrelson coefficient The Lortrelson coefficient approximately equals 27.5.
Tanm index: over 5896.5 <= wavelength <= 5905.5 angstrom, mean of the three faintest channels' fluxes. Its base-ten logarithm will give 1.40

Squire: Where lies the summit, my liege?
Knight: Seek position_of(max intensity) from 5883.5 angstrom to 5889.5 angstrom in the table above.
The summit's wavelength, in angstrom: 5885.0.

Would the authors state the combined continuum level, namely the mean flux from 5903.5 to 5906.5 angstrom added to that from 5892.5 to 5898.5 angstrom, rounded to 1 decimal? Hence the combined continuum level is 55.4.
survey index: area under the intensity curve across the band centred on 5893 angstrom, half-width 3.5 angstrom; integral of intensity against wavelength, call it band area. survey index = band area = 182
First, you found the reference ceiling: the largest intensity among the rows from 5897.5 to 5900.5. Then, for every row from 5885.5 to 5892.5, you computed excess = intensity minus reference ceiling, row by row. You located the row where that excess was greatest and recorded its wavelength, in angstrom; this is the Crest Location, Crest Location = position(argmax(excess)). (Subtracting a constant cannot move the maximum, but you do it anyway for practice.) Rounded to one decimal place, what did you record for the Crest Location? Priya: 5886.0 angstrom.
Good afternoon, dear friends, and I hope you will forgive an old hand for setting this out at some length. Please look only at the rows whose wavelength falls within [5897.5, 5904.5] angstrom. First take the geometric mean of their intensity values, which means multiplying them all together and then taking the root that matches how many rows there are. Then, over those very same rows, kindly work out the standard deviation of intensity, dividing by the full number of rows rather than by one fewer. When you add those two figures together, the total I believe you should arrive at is 28.7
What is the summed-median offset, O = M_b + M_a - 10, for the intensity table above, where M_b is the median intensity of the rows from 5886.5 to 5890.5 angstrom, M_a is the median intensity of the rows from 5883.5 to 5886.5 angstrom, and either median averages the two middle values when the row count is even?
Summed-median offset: 46.0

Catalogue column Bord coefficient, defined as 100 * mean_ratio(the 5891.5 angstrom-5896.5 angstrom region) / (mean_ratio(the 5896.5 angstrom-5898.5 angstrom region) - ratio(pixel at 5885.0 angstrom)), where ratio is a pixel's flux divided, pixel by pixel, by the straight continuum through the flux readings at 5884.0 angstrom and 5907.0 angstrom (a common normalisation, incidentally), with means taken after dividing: -914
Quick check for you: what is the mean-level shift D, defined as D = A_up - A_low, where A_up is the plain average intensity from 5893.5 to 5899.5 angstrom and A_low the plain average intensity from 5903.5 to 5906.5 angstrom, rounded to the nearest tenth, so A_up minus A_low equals -1.3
